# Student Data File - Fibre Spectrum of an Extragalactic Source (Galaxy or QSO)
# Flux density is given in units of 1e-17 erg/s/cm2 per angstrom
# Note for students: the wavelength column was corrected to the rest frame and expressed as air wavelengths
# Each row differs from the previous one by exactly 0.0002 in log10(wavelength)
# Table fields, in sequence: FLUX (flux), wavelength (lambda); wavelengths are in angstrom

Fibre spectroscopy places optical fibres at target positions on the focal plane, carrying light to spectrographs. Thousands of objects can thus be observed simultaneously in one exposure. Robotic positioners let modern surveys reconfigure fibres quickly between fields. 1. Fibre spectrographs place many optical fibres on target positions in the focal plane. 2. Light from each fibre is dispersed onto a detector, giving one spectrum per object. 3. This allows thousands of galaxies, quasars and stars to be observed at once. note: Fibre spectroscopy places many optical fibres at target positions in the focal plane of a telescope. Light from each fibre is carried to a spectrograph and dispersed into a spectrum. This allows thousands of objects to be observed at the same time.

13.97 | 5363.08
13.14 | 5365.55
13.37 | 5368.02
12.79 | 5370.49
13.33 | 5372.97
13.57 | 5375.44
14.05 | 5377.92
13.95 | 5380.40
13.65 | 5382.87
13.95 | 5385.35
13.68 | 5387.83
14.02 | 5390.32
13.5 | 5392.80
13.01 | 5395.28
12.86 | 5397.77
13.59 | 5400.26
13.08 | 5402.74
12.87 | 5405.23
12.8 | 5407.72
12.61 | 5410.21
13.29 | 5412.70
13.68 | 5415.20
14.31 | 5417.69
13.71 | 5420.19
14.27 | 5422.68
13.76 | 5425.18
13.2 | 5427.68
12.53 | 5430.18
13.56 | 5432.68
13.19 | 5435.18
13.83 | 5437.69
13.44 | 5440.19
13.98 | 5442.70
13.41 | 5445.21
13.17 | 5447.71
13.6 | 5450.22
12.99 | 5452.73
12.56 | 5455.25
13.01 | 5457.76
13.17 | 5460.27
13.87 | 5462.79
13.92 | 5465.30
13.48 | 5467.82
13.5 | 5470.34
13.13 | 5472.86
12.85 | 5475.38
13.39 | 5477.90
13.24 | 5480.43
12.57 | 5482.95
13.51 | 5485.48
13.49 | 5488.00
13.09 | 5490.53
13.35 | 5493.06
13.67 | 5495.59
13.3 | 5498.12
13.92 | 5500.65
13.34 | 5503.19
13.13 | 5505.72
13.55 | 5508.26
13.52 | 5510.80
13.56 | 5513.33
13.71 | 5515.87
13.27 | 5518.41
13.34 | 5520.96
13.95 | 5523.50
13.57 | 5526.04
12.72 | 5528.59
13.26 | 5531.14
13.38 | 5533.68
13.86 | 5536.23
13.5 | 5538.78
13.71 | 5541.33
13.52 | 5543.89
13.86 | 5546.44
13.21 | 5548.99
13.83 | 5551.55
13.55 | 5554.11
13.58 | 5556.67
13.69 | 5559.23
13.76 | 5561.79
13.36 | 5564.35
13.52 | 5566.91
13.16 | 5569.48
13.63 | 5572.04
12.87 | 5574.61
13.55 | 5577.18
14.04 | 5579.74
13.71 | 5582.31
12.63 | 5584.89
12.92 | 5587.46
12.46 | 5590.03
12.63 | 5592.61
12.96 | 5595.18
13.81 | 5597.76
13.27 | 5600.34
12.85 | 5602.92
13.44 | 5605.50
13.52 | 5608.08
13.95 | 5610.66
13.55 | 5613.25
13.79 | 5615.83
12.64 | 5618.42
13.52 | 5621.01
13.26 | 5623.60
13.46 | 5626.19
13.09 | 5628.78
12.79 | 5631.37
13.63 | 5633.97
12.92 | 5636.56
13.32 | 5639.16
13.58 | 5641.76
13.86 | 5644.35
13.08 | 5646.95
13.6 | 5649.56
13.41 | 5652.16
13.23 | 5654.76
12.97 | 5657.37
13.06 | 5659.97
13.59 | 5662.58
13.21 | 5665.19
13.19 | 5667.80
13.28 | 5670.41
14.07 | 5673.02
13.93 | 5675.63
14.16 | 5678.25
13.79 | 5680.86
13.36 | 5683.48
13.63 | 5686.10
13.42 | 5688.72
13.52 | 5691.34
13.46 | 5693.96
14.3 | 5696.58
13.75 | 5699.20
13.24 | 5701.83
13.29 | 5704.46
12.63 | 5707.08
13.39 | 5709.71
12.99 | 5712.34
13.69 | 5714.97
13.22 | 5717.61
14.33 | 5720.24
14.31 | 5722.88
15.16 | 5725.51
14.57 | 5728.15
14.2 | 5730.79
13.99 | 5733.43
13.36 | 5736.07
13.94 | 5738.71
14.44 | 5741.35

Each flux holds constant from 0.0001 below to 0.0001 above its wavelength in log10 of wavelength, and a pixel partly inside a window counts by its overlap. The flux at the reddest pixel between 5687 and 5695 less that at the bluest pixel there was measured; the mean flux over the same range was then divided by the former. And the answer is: 337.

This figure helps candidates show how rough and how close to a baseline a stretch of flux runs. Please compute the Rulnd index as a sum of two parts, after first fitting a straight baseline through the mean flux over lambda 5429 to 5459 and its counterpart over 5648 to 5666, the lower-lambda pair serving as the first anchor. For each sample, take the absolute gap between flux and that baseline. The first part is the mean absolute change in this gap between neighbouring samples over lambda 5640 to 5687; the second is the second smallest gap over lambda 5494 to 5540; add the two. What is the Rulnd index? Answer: 0.25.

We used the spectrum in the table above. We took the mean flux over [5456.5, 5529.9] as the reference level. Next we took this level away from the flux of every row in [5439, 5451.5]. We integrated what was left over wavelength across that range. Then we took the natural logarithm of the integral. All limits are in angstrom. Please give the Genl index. 0.5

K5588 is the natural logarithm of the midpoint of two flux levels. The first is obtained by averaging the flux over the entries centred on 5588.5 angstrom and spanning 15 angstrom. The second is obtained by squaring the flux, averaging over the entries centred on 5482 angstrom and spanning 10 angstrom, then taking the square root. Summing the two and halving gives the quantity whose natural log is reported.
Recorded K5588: 2.57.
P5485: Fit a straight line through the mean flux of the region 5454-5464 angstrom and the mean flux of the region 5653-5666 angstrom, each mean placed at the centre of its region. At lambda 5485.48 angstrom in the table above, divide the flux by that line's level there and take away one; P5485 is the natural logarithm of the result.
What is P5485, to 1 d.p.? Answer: -3.6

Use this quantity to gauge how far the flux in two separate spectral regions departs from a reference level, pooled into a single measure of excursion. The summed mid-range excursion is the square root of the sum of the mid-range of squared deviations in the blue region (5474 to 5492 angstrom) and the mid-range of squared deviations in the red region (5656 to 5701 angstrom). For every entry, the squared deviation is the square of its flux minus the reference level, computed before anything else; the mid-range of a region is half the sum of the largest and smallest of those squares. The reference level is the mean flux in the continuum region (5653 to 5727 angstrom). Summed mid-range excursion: 0.88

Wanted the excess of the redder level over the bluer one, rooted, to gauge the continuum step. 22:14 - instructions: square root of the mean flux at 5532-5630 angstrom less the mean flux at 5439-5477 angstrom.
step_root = 0.24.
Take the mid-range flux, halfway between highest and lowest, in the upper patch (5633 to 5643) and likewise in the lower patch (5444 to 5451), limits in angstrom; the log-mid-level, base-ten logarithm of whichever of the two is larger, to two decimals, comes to 1.13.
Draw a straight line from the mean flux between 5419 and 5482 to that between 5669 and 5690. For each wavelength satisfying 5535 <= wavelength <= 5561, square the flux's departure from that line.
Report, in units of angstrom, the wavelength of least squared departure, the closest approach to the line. 5543.89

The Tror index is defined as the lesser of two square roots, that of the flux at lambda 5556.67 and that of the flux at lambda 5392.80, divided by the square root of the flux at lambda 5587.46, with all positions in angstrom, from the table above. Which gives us 1.02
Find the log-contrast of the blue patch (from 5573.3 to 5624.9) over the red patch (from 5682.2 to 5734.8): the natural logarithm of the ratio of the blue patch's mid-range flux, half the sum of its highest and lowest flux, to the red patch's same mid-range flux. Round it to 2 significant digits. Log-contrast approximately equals -0.048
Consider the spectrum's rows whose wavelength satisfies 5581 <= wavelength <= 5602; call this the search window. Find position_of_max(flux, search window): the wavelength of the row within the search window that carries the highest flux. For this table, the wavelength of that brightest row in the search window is 5597.76 angstrom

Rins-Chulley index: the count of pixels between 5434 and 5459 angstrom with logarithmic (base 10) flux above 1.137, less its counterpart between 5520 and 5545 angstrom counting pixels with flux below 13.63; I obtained -5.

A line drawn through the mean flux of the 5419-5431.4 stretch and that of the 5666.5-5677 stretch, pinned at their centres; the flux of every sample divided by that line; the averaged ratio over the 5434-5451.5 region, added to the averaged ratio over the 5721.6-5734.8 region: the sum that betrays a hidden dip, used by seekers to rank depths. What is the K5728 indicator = 2.06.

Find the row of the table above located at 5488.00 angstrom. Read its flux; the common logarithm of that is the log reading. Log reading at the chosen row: 1.13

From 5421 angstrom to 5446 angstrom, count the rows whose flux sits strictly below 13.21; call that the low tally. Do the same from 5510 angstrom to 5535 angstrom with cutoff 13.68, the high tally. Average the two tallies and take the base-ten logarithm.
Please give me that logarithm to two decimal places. 0.74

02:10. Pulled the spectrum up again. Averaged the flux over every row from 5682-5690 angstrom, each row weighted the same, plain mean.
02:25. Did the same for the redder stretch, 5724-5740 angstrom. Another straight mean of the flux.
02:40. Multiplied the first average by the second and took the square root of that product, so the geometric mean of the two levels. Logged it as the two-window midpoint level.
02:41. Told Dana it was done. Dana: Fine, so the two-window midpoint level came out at 13.83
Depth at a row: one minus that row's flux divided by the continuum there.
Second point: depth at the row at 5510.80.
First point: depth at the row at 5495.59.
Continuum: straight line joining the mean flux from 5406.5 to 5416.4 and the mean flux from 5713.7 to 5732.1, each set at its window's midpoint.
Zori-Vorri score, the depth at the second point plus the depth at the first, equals -0.026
